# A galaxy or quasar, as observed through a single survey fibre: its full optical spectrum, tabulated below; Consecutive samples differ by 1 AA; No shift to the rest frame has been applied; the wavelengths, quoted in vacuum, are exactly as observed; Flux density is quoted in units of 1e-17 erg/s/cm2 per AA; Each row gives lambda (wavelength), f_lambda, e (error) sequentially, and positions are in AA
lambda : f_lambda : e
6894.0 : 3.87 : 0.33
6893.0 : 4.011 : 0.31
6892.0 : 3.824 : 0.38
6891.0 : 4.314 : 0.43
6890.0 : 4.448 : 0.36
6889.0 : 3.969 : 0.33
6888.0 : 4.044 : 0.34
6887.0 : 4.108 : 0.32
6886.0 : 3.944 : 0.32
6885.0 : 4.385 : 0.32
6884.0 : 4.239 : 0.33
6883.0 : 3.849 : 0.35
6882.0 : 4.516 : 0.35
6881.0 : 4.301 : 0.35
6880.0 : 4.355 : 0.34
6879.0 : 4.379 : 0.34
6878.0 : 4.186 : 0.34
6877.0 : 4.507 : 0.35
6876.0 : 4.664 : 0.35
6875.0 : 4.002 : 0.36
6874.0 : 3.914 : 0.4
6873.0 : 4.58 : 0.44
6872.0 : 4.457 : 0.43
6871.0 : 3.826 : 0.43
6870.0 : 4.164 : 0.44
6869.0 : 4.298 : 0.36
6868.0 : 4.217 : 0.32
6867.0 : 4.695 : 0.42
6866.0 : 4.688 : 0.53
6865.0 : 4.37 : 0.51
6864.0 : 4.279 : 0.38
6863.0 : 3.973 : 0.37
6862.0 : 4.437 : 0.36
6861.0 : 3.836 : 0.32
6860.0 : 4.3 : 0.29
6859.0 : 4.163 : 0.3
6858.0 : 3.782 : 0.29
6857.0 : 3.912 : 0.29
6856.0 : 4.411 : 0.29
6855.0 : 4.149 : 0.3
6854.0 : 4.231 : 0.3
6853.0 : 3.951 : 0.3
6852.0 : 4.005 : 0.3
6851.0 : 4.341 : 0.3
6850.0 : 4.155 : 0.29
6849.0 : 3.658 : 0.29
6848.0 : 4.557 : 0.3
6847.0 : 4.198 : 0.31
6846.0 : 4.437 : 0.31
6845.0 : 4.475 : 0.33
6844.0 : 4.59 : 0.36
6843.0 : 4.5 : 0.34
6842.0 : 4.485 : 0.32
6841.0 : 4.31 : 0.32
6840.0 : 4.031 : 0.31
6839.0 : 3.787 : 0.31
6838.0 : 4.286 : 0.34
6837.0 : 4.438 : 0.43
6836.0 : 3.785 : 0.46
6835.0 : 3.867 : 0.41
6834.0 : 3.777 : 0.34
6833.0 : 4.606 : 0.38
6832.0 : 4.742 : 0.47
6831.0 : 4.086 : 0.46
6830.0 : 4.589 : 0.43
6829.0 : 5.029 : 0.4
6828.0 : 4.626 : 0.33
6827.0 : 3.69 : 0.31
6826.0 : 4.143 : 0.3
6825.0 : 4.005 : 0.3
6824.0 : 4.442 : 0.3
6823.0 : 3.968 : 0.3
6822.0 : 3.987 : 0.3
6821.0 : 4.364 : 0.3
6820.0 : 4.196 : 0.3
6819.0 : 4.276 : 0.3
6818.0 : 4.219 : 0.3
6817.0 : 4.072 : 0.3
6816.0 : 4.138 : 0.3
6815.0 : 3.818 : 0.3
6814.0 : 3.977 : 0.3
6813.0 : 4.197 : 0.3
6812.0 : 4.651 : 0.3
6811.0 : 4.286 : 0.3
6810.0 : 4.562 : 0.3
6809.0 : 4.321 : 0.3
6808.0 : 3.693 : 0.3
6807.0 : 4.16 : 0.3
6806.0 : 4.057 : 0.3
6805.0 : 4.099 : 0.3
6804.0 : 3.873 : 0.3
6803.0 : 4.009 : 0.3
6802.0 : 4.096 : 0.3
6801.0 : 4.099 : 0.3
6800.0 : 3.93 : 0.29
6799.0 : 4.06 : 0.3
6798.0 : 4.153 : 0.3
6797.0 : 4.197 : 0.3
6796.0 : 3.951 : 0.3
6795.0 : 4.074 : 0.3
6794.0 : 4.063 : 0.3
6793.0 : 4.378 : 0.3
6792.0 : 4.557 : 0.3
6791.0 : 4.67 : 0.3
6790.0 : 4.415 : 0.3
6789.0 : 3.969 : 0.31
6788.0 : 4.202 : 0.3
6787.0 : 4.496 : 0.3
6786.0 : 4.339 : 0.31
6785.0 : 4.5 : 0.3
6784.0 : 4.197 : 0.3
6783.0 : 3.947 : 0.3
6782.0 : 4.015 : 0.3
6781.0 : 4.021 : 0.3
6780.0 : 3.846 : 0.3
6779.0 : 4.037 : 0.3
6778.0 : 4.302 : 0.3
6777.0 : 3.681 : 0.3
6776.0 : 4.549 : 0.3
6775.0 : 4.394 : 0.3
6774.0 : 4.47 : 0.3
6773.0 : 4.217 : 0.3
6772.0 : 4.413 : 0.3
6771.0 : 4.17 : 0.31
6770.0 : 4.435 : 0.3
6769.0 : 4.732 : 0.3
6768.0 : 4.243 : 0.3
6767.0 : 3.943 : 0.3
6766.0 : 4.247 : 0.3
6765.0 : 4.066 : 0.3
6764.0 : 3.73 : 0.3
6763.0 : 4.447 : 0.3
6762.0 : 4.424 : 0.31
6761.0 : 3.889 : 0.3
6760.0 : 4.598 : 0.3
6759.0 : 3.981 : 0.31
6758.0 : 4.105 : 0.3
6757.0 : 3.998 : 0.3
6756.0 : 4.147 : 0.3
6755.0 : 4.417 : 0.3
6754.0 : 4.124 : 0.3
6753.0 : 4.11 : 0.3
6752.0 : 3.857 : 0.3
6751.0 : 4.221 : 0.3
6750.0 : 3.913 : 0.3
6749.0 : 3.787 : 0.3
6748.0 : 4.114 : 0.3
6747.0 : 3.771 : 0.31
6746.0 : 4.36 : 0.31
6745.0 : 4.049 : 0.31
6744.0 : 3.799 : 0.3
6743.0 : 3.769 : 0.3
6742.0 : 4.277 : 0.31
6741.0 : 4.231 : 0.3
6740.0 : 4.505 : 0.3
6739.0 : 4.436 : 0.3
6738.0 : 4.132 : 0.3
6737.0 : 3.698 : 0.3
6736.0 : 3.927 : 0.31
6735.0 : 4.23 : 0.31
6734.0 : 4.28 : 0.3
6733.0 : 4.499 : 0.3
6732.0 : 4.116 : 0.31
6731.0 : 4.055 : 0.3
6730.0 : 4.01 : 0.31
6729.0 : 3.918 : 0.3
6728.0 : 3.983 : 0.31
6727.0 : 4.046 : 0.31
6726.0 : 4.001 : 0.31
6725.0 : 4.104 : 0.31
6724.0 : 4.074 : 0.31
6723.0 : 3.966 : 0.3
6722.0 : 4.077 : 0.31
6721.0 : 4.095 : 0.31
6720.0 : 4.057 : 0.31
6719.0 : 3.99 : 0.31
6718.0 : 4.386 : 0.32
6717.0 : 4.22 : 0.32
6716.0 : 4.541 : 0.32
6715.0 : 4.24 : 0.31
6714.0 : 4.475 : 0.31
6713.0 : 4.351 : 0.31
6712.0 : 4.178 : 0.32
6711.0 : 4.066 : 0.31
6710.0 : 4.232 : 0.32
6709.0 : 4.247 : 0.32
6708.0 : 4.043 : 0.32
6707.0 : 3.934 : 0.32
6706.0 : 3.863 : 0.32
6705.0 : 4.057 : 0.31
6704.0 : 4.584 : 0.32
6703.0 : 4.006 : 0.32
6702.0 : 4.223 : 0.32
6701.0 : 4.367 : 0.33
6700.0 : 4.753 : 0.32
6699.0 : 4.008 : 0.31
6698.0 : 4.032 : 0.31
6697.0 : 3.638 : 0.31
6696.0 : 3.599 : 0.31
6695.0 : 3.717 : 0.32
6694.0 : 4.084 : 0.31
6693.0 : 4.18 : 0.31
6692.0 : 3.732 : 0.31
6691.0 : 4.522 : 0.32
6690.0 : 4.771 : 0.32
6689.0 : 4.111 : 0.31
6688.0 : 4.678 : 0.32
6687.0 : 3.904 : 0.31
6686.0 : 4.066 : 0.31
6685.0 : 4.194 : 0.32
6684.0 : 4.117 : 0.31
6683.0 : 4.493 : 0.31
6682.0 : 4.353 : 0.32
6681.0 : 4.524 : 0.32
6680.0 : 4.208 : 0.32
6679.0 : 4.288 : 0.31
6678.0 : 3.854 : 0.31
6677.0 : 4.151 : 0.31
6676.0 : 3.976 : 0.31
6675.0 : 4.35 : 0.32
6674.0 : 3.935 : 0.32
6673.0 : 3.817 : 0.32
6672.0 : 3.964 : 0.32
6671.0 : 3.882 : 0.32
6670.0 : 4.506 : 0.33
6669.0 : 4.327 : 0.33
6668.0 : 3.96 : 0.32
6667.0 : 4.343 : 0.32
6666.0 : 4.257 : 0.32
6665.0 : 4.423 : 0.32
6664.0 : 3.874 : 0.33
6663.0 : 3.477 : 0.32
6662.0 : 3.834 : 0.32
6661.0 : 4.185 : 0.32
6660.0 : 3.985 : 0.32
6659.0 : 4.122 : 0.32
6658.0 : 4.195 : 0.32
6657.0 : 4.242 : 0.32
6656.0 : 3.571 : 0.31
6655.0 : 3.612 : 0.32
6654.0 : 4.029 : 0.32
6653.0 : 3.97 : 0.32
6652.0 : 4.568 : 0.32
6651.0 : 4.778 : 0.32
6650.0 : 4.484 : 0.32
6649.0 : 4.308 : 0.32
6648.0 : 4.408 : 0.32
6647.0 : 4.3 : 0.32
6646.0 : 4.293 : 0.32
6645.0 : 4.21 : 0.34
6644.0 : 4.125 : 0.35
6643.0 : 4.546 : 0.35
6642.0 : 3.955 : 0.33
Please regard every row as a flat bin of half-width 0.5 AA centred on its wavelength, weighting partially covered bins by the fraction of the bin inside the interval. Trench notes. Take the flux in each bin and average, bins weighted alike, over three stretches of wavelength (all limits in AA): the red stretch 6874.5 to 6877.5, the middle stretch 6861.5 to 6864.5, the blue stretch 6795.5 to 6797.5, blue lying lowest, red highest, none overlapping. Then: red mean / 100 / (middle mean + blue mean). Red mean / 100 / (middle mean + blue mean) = 0.0053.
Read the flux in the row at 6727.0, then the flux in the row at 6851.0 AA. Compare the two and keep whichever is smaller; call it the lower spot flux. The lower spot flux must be 4.05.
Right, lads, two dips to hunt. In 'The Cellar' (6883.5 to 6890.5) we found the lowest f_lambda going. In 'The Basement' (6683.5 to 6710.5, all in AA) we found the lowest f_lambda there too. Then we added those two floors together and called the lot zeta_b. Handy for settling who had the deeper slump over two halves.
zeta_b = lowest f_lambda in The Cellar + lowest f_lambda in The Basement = 7.54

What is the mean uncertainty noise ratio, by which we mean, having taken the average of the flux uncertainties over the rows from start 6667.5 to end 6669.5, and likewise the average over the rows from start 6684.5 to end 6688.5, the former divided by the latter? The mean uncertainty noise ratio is 1.03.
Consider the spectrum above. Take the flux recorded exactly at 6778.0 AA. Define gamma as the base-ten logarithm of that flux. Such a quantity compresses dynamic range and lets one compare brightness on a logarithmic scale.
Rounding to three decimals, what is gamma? 0.634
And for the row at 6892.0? 0.583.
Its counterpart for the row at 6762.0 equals 0.646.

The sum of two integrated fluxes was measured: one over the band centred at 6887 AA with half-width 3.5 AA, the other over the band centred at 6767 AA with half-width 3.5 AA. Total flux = 58.5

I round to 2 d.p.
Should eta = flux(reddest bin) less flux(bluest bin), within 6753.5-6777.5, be -0.44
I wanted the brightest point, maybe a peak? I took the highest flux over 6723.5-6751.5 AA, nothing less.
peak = 4.505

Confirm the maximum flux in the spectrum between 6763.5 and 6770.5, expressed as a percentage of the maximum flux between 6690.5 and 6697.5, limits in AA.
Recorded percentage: 105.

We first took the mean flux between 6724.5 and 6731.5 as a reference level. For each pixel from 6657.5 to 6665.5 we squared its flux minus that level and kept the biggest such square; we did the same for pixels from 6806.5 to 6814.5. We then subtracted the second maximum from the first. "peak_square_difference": -0.1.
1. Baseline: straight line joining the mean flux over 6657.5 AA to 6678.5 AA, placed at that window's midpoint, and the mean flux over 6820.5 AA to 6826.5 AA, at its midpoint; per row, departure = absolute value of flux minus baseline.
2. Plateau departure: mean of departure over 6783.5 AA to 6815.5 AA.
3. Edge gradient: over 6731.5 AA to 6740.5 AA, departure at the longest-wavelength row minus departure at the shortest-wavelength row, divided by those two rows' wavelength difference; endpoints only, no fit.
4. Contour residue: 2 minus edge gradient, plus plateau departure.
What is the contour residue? 2.15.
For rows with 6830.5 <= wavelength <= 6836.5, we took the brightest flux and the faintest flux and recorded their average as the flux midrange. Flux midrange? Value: 4.26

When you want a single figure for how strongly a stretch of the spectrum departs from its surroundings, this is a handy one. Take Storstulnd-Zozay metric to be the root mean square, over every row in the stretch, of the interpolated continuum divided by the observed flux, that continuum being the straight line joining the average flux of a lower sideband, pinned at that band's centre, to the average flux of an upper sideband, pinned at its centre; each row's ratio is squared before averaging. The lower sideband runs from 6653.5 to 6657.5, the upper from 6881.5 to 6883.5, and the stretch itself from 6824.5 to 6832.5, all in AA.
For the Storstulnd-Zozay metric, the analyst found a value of 0.95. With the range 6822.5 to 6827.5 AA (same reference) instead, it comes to 1.02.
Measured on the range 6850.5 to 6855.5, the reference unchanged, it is 1.00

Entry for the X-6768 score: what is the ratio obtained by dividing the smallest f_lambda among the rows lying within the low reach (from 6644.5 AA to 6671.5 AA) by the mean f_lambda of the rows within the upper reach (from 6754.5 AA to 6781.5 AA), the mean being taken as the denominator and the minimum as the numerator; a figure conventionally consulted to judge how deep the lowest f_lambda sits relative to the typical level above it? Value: 0.83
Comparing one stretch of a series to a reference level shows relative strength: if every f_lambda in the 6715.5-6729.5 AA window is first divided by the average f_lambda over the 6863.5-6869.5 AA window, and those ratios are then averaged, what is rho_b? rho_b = 0.928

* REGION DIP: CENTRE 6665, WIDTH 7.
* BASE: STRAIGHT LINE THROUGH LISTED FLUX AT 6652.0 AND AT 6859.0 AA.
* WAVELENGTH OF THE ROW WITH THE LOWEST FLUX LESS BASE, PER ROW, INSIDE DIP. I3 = 6663.0 AA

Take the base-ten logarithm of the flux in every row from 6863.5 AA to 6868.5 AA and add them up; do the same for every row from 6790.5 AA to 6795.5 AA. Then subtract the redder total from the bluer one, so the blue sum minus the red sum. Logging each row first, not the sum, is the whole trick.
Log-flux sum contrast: -0.05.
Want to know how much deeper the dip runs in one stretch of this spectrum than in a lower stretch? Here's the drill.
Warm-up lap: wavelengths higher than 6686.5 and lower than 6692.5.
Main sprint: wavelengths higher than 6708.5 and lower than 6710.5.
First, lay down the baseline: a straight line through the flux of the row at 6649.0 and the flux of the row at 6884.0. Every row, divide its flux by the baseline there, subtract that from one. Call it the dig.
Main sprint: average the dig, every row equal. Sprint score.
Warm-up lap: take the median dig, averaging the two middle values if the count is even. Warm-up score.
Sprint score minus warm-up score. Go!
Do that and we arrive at 0.017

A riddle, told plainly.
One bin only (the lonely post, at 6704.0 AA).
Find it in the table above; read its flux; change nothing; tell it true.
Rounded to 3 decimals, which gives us 4.584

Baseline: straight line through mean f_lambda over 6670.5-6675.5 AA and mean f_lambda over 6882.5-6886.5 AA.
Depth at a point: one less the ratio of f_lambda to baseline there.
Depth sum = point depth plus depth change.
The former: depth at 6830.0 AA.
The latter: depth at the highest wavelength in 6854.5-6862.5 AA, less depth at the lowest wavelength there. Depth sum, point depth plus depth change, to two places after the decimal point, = -0.20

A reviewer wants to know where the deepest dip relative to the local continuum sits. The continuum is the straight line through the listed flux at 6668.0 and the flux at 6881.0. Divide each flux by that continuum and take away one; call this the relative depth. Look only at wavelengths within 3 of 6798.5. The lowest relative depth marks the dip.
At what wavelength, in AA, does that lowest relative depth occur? 6800.0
